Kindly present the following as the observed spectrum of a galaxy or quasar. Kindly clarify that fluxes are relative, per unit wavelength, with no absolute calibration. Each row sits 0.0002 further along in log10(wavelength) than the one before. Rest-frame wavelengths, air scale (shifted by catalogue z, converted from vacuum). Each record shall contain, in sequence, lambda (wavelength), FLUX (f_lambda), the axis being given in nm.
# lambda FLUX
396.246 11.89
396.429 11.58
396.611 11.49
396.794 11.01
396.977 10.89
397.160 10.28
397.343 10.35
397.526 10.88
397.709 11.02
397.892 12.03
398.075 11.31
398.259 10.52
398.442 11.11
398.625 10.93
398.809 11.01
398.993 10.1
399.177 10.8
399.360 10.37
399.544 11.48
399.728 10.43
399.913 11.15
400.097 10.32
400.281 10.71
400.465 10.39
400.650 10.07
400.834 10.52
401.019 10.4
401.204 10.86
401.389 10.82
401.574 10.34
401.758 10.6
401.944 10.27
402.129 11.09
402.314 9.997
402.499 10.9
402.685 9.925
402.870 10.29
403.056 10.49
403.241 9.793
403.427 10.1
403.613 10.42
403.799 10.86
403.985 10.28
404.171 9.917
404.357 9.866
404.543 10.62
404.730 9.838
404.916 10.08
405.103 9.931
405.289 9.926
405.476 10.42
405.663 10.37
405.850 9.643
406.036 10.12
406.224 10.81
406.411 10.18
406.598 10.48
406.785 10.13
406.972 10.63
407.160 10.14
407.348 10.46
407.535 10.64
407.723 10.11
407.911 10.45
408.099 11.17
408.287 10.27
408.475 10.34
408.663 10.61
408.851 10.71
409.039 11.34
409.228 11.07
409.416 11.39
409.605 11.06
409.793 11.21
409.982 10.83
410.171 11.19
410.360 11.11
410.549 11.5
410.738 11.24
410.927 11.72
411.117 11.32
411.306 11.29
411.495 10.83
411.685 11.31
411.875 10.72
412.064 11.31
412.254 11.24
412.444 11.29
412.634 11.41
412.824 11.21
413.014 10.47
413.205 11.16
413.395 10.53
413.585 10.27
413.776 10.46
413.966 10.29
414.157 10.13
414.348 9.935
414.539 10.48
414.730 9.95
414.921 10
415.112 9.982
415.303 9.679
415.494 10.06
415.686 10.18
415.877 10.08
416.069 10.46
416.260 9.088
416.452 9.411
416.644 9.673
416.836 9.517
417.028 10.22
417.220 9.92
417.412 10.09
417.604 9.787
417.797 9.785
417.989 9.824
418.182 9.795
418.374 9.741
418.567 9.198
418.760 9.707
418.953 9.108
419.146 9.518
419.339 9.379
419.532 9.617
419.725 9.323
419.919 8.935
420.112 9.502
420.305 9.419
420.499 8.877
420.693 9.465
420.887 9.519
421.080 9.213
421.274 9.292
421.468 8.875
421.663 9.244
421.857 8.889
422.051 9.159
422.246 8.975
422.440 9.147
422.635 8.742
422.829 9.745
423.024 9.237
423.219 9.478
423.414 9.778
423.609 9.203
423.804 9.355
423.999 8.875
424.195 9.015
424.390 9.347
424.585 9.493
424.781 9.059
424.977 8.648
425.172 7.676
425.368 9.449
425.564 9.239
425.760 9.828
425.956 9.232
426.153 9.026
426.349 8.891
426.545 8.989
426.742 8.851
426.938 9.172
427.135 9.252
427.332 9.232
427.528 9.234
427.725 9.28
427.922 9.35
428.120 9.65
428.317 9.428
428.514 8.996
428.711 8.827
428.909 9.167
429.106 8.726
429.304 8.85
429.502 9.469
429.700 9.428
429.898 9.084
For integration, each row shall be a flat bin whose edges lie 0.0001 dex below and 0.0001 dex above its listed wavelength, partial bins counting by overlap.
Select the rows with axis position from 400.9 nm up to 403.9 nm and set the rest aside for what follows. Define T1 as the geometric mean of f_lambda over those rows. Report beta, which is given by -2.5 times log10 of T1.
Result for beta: -2.55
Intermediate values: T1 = 10.44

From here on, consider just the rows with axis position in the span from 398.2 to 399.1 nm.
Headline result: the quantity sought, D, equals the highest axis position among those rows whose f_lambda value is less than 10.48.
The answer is 398.993 nm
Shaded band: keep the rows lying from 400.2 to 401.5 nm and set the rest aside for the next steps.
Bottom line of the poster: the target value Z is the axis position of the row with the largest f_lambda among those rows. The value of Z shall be 401.204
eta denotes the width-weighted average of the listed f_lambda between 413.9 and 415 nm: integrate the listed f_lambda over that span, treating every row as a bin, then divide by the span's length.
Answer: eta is 10.1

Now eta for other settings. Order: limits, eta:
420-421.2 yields 9.3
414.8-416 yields 10.0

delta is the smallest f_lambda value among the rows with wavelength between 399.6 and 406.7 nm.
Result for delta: 9.643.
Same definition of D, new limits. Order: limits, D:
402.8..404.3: 404.171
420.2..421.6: 421.468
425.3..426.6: 426.545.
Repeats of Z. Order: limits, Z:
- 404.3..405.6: 404.543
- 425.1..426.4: 425.760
